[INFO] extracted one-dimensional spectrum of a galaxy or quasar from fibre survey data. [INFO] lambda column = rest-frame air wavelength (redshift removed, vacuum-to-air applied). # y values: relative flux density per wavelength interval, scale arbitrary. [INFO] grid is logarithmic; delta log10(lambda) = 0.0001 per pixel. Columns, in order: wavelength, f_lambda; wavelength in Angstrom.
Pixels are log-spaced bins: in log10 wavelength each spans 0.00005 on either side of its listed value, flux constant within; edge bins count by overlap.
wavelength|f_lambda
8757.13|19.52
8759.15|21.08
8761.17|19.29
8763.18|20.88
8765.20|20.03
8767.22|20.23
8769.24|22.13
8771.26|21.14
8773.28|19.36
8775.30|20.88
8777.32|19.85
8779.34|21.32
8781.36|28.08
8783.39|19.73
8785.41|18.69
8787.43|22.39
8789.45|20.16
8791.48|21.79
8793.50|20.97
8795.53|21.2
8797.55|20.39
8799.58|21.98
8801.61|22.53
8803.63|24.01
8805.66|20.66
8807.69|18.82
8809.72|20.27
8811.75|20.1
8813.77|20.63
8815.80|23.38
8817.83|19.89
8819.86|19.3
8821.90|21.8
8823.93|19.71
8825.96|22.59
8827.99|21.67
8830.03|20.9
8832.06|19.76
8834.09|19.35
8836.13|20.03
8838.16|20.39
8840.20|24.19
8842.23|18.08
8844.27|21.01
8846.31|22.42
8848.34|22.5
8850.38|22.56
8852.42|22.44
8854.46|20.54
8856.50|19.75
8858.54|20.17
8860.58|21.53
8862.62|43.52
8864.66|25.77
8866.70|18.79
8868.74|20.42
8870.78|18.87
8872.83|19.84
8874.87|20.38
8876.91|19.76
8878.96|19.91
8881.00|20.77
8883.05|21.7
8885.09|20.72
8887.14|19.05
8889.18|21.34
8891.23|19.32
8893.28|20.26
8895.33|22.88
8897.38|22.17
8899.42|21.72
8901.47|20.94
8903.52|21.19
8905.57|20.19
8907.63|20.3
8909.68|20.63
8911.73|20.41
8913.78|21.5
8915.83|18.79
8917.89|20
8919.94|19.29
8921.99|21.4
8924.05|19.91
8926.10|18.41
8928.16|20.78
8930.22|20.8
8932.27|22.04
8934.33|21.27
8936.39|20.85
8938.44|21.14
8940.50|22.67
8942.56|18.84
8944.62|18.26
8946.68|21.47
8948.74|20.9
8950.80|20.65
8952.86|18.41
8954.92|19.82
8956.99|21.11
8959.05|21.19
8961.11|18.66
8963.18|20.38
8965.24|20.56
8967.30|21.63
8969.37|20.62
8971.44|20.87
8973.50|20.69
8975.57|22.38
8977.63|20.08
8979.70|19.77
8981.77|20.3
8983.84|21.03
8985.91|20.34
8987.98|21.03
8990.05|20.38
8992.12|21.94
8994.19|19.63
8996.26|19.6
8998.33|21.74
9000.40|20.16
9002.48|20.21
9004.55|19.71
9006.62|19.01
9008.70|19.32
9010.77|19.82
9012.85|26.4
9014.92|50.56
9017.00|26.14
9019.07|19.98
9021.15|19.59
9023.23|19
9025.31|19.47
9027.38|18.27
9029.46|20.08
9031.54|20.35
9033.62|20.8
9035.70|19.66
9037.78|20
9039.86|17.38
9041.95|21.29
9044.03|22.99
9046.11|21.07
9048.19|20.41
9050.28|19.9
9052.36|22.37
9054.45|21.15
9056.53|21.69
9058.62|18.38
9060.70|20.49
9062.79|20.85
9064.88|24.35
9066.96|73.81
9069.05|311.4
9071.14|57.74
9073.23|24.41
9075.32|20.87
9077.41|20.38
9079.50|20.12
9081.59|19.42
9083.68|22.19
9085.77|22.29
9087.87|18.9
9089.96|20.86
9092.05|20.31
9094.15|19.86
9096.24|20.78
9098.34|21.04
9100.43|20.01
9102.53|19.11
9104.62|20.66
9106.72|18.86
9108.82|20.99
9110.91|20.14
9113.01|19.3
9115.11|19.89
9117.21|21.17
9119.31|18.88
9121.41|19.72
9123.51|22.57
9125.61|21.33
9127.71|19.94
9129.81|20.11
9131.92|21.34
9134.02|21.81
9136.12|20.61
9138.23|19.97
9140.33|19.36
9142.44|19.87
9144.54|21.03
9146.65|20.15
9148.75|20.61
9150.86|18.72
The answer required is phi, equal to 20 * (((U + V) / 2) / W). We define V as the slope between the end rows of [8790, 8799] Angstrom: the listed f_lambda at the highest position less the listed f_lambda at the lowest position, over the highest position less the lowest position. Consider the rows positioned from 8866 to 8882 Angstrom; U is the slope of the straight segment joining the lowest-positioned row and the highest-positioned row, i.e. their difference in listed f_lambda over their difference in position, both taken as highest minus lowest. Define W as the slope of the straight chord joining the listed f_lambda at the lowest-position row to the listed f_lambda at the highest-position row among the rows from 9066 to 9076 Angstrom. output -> 0.1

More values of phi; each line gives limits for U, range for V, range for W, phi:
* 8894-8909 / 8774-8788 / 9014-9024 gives 0.2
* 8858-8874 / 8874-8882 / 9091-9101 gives -11.3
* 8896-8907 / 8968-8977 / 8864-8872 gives -0.4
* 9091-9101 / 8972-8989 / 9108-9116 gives 0.7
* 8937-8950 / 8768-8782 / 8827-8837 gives -23.2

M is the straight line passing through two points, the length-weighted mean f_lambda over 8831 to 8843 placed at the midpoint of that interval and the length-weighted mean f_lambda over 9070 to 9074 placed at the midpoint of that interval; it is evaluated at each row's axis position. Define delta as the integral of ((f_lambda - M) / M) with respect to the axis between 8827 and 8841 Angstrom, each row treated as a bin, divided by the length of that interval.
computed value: 0.04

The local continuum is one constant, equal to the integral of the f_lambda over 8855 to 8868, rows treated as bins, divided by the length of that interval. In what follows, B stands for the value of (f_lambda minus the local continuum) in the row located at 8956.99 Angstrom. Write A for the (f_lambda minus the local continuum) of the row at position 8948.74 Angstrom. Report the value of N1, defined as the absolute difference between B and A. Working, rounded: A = -3.8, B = -3.56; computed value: 0.2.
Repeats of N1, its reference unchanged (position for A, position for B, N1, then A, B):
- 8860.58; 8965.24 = 1.0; -3.1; -4.11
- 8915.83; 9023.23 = 0.2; -5.9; -5.67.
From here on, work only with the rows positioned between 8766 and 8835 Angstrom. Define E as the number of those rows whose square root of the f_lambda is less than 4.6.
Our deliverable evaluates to 21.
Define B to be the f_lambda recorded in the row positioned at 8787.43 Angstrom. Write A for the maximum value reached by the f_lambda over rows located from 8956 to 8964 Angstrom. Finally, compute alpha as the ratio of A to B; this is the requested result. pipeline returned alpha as 0.95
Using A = 21.19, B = 22.39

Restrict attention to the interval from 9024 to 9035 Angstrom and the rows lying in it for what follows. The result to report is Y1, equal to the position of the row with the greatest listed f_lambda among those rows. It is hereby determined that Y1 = 9033.62 Angstrom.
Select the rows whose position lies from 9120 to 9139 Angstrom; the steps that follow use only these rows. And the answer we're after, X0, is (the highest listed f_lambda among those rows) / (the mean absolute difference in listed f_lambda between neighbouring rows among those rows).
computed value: 19.6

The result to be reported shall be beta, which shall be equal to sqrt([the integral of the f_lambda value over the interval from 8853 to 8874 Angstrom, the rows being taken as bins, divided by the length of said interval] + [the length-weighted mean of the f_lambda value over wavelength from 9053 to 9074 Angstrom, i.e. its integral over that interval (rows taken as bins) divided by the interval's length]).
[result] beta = 9.06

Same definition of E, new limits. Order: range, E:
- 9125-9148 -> 8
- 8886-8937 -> 16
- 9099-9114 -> 7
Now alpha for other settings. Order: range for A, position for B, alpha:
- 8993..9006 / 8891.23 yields 1.13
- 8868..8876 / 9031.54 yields 1.00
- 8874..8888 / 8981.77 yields 1.07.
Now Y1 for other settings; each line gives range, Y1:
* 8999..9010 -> 9002.48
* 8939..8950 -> 8940.50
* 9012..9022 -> 9014.92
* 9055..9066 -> 9064.88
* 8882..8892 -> 8883.05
